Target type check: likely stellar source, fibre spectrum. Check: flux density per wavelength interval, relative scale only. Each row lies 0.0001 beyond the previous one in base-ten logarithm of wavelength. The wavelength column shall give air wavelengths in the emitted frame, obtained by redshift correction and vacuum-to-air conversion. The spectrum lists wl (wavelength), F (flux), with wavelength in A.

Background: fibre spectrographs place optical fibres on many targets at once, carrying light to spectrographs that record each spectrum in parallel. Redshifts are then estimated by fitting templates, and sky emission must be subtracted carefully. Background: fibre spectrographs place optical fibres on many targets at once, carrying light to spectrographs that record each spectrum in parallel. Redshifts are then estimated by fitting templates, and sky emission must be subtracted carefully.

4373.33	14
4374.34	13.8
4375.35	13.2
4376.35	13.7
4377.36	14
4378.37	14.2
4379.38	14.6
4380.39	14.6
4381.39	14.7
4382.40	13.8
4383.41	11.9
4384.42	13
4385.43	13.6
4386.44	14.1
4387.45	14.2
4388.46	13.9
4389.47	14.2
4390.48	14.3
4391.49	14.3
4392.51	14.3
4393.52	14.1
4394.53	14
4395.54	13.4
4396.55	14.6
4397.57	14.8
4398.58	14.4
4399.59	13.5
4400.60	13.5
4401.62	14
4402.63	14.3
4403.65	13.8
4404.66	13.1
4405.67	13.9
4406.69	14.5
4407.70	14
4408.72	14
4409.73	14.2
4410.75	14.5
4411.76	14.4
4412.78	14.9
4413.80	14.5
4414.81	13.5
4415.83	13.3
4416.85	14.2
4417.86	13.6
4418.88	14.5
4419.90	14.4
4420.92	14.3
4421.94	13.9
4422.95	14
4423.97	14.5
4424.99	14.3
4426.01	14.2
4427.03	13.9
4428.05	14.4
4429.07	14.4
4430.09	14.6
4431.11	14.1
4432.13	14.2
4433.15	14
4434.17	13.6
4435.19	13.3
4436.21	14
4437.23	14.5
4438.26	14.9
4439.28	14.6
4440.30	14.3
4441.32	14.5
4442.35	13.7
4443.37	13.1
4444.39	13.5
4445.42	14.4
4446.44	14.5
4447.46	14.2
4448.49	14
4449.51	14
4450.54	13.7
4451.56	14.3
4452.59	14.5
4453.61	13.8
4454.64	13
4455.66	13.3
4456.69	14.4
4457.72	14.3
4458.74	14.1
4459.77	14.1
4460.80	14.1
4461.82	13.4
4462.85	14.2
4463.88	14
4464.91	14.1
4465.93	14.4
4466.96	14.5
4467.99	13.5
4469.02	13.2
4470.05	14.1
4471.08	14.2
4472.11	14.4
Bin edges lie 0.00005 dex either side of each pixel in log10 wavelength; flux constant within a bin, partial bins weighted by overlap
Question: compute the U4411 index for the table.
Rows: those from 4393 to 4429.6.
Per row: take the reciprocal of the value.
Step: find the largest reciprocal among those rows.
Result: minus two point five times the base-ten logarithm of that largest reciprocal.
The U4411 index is 2.79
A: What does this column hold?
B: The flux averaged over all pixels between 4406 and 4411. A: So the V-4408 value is 14.2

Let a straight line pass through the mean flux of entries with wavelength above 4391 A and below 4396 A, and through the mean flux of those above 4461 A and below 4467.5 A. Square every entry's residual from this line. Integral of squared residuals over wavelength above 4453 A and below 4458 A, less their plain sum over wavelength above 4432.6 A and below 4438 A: 1.1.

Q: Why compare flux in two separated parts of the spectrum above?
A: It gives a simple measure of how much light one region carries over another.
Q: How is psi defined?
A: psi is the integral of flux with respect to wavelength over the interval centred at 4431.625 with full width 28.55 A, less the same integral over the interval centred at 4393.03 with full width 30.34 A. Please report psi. -21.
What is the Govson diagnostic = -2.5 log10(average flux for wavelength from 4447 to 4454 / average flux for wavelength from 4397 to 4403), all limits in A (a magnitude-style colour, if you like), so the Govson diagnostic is 0.001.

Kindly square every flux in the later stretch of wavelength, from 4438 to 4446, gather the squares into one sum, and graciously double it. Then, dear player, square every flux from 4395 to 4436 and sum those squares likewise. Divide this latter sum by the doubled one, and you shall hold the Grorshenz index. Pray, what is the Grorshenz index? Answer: 2.5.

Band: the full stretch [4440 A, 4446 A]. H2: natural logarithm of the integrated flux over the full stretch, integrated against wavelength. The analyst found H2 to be 4.4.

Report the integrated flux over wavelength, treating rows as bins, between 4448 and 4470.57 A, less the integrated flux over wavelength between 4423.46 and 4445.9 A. -2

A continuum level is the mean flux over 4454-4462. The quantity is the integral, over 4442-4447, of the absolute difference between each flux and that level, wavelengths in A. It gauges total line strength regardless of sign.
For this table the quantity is 2.5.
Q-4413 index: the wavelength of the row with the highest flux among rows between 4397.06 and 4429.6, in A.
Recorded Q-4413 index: 4412.78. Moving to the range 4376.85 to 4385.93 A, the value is 4381.39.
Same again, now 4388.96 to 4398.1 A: 4397.57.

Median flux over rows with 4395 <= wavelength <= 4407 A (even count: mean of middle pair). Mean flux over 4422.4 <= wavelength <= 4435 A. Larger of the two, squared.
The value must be 201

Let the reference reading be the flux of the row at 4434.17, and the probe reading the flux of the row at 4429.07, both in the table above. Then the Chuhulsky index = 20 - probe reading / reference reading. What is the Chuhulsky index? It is 18.9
